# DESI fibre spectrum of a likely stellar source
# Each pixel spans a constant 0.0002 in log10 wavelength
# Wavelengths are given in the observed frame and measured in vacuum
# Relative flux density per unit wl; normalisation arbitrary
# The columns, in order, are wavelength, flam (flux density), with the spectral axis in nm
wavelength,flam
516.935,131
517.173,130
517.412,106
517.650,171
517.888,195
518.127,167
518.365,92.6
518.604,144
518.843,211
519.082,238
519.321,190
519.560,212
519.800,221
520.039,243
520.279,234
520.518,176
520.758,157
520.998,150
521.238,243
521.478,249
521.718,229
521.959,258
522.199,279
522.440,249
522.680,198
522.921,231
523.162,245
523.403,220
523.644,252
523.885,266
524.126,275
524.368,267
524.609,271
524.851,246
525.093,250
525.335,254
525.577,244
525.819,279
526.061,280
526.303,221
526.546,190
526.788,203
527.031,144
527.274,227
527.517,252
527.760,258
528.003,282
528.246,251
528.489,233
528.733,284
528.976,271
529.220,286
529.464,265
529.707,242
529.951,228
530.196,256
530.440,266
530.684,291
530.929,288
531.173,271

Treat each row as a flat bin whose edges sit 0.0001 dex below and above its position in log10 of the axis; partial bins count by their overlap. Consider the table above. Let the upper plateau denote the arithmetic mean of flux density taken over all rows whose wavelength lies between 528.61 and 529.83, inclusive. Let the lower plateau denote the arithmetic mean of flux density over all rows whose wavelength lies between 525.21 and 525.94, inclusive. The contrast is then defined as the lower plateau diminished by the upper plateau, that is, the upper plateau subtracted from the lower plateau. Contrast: -11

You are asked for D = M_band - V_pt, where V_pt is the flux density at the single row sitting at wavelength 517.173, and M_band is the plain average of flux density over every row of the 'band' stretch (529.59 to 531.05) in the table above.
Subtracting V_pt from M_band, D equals 132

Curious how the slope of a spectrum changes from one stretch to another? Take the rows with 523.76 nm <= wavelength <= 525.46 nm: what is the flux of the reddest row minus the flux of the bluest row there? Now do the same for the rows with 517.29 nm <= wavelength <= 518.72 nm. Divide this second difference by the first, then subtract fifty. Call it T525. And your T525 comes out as -53.2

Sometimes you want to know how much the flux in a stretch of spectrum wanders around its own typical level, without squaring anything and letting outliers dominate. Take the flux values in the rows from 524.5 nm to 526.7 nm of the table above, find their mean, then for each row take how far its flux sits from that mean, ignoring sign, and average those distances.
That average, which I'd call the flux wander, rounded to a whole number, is 21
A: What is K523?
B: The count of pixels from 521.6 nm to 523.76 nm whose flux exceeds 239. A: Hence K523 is 5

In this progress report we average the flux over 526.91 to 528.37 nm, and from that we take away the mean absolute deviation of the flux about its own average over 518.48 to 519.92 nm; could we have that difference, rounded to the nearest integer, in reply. 212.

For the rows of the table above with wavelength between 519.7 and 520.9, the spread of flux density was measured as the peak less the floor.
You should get 86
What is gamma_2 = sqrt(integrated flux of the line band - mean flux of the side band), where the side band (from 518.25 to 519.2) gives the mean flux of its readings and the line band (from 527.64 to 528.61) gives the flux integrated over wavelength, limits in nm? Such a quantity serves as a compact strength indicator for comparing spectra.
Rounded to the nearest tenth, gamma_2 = 8.8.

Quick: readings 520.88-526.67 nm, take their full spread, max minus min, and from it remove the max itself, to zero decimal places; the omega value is -150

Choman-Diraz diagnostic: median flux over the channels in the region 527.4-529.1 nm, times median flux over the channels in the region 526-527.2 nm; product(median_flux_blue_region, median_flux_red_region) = 52374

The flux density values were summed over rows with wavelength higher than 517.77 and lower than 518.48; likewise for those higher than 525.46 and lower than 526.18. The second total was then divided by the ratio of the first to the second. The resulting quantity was 1418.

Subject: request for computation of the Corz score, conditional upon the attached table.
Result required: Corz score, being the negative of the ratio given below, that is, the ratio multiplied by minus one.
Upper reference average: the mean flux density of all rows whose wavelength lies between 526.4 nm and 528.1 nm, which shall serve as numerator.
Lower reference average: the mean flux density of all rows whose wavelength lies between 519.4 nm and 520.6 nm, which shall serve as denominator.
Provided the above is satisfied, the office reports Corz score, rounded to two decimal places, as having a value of -1.02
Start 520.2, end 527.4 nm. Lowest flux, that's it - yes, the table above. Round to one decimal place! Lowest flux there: 144.0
